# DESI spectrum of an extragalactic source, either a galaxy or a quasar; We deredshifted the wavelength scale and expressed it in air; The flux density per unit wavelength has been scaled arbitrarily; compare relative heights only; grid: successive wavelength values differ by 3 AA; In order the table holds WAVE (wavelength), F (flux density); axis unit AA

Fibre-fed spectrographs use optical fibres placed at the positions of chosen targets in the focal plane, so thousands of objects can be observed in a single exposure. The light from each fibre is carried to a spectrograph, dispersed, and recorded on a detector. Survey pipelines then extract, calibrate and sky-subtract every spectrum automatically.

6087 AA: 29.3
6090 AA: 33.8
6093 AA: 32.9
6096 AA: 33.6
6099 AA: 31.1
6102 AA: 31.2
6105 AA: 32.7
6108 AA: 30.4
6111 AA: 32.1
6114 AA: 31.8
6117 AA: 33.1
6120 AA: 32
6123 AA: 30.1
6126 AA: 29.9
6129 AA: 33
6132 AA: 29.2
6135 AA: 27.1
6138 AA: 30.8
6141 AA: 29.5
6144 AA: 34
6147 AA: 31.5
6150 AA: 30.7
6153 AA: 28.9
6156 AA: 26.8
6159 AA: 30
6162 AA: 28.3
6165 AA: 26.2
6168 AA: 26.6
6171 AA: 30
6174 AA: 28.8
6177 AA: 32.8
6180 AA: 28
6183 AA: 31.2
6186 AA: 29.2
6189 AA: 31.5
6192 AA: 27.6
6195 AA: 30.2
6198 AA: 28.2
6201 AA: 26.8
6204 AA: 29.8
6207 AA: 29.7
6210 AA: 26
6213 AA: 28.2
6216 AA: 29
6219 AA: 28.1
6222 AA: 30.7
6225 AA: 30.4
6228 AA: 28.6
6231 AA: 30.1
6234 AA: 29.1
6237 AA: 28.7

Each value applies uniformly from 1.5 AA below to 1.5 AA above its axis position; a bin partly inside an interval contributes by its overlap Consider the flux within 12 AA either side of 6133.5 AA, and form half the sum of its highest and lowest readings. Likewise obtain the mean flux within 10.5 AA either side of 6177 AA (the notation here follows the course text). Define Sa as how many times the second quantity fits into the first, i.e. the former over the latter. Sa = 1.04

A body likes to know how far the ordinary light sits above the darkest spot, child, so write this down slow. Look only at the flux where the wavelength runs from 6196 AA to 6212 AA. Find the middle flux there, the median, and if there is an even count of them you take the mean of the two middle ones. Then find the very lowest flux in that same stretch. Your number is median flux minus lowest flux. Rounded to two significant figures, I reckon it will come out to 2.2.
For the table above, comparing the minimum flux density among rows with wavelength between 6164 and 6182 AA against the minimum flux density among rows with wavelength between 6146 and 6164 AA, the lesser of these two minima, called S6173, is 26.2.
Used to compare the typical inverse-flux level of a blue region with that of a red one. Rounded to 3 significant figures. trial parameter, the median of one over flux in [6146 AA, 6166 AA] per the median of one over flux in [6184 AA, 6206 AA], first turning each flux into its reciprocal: 1.01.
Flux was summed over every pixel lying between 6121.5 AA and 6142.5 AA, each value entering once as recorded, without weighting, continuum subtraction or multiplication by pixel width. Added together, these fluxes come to 210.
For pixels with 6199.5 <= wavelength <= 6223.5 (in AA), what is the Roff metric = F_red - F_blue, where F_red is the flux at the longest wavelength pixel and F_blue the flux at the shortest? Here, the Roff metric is 4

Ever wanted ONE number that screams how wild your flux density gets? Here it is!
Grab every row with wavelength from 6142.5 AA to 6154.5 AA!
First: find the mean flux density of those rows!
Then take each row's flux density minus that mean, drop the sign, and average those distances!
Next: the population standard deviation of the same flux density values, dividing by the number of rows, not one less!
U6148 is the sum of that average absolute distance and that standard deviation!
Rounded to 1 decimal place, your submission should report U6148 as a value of 3.3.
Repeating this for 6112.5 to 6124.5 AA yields 1.9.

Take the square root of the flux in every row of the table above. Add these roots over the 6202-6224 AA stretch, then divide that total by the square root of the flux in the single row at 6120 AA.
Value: 6.64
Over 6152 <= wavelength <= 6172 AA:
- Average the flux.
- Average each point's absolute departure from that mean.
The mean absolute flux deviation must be 1.36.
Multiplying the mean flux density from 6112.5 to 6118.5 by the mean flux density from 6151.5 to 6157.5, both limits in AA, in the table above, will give 904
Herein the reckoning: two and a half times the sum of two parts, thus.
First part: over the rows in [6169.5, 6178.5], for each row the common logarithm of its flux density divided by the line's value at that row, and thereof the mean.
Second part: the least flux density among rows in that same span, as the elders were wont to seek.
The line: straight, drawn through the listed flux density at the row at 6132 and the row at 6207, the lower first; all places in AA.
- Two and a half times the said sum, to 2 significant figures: 72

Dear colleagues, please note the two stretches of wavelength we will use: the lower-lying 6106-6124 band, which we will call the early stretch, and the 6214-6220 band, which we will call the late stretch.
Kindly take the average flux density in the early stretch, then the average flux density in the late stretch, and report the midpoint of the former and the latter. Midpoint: 30.1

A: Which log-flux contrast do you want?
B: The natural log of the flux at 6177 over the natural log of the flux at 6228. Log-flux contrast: 1.04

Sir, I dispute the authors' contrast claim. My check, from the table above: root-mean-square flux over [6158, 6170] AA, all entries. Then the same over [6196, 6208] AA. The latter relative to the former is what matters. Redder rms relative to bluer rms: 1.030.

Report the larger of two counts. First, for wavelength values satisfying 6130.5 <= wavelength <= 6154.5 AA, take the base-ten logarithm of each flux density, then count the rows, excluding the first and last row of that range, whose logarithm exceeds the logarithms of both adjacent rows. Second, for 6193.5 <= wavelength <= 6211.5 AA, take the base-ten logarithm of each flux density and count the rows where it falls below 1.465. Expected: 3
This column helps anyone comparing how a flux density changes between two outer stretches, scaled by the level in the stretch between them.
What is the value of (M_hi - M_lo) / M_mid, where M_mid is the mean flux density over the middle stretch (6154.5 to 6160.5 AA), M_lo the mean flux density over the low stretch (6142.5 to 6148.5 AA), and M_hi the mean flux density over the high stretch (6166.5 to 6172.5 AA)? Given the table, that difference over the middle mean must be -0.16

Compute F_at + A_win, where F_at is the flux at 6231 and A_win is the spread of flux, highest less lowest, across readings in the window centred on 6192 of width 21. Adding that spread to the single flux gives 34.8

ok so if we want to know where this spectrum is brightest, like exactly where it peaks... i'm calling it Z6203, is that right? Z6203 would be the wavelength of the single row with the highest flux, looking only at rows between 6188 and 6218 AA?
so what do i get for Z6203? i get 6189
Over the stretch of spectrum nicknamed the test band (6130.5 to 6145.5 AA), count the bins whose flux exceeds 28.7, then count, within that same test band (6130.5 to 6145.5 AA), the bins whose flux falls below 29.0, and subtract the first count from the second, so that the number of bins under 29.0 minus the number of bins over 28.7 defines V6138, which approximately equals -3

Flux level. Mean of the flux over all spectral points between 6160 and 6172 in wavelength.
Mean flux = 27.8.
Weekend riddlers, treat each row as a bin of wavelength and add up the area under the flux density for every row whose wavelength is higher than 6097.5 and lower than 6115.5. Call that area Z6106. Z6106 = 568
